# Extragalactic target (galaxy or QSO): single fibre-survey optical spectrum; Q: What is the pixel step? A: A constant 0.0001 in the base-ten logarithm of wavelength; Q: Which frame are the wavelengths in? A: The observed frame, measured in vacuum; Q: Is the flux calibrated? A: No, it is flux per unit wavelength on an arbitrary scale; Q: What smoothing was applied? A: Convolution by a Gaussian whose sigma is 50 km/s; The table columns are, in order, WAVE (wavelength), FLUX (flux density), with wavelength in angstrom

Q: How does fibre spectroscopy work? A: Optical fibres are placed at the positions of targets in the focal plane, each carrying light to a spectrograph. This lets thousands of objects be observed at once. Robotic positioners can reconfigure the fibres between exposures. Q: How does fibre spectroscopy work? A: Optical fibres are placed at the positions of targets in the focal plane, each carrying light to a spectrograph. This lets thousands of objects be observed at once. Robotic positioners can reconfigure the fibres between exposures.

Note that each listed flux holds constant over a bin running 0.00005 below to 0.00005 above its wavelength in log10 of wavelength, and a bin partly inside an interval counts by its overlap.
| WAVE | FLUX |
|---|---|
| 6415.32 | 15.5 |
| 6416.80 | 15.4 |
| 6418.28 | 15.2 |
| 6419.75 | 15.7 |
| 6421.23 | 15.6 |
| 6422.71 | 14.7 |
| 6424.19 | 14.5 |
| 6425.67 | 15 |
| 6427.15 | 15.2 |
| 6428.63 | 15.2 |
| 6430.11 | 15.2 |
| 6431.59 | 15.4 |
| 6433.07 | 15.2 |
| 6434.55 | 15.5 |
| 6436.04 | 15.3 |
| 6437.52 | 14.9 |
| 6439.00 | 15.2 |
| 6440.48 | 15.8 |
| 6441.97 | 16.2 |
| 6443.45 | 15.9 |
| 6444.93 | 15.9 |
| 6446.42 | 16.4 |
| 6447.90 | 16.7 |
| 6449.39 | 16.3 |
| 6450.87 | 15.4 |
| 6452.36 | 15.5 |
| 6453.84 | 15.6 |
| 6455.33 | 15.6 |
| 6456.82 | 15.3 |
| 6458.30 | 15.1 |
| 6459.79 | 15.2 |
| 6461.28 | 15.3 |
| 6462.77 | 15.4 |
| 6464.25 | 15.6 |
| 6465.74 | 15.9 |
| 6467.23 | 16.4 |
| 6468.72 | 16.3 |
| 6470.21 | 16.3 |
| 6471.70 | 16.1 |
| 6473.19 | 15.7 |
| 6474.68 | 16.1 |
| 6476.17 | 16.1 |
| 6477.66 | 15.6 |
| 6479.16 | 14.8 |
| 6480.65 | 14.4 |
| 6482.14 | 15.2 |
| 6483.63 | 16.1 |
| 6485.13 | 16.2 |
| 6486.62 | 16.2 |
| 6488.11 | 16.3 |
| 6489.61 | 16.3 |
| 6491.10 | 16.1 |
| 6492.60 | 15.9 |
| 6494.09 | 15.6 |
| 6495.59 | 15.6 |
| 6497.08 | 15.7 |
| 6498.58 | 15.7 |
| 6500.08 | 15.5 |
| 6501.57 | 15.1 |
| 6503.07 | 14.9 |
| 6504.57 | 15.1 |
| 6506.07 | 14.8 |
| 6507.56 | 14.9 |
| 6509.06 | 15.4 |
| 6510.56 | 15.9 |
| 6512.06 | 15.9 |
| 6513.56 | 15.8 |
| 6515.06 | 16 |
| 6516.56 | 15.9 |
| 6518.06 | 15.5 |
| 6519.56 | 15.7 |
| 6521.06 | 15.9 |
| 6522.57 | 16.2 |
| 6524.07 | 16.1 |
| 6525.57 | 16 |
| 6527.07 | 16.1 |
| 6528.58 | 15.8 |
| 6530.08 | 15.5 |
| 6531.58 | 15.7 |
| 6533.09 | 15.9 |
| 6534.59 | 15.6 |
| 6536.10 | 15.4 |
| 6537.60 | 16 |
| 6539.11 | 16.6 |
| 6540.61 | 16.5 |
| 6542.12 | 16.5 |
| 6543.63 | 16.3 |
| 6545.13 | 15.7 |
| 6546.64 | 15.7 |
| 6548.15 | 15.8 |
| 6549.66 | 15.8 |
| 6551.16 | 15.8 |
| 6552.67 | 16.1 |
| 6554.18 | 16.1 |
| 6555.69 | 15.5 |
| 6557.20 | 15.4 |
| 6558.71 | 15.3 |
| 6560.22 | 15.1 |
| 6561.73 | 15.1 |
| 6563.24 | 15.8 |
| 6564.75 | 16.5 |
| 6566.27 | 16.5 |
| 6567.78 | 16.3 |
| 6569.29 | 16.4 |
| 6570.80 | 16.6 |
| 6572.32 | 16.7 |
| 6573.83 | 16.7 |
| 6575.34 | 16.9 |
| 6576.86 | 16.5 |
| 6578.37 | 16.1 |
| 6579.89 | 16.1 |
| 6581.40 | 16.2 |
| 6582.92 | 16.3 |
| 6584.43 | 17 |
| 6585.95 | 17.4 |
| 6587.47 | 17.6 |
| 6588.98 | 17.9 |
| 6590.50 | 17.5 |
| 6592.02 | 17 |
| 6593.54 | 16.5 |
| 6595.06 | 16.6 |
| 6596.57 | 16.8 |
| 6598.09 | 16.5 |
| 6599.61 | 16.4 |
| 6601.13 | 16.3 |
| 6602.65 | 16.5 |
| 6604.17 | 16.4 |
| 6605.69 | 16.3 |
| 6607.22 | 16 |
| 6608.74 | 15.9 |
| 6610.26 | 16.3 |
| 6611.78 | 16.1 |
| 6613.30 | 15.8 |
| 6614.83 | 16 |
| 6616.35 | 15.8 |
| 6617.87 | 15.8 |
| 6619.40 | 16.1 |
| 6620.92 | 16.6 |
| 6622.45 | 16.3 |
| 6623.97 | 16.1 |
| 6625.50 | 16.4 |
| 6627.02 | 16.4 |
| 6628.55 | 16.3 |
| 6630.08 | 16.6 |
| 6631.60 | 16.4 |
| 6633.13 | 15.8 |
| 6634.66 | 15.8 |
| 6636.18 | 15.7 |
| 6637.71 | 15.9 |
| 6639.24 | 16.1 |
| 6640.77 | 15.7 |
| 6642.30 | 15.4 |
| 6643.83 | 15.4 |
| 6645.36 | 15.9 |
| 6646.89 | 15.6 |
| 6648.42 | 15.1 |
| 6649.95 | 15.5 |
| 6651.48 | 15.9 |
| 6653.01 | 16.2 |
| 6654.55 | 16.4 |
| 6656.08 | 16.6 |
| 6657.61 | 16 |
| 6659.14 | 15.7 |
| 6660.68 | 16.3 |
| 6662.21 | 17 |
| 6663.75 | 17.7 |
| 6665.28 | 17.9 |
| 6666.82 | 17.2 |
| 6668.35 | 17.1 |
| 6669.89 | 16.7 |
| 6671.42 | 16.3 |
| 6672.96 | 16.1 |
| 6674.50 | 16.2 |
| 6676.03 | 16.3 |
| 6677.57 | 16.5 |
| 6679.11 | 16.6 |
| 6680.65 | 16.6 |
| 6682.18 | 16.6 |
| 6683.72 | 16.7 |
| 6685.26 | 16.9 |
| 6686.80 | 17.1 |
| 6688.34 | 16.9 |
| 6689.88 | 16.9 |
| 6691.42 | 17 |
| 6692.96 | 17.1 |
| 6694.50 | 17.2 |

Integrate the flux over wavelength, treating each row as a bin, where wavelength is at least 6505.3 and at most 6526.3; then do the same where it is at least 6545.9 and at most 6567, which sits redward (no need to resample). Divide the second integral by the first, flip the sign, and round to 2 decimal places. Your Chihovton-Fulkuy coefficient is -1.01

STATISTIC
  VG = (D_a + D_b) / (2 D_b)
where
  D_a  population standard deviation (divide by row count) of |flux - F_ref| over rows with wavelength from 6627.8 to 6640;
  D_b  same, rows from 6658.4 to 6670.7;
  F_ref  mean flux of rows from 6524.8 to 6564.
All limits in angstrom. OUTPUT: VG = 0.72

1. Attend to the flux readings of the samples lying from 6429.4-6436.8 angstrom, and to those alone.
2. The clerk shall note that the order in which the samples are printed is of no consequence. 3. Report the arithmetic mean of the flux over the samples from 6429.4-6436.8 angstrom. 15.3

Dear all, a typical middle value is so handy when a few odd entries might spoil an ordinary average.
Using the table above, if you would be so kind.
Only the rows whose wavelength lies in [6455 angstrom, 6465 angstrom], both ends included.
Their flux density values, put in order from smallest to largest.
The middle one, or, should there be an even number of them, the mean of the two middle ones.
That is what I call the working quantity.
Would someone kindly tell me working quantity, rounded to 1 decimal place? 15.3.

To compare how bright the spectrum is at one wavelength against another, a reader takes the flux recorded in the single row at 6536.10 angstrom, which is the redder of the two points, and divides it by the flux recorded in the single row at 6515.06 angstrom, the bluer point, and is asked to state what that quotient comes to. 0.96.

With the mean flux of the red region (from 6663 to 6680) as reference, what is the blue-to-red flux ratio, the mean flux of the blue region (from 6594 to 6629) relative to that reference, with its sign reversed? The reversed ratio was -0.968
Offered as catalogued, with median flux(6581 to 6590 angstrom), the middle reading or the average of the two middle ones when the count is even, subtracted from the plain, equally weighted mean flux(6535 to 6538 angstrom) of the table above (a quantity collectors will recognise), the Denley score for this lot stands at -1.5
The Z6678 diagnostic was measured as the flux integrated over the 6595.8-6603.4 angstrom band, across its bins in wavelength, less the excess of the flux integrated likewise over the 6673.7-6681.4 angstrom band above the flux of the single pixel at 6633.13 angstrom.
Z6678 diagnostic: 14.8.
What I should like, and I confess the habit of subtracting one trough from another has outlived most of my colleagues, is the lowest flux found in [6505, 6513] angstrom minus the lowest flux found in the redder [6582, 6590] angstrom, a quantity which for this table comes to -1.5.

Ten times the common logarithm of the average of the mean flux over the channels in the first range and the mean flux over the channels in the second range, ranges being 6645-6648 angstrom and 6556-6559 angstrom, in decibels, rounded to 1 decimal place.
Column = 11.9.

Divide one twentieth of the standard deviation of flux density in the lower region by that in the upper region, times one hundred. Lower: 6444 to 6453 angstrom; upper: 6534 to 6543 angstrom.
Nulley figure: 5.1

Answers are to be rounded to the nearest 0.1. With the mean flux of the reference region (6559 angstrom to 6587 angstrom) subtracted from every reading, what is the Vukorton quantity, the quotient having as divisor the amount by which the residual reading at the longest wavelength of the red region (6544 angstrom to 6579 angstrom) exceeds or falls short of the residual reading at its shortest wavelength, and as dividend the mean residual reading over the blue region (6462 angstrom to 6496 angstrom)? -1.3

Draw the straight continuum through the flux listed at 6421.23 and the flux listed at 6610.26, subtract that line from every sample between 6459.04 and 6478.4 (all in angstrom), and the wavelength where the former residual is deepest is 6459.79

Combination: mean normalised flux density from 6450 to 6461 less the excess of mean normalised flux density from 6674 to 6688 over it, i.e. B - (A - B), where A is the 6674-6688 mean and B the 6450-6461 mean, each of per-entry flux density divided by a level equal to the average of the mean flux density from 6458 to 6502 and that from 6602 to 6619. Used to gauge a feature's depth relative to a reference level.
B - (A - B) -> 0.89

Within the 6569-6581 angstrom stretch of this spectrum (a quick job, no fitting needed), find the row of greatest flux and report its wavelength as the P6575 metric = 6575.34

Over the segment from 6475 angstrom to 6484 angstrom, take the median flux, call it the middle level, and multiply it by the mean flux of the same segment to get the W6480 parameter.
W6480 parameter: 237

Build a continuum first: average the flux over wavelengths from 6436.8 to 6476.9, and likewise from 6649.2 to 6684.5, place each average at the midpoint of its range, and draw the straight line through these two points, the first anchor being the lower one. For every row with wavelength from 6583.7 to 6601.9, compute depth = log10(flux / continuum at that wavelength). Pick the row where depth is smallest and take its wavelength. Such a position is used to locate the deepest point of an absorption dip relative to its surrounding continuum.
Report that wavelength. 6601.13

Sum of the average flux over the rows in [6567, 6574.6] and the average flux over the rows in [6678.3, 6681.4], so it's 33.1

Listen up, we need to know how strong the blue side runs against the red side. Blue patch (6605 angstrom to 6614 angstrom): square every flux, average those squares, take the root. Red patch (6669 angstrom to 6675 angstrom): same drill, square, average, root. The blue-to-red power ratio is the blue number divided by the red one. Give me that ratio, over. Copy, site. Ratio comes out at 0.984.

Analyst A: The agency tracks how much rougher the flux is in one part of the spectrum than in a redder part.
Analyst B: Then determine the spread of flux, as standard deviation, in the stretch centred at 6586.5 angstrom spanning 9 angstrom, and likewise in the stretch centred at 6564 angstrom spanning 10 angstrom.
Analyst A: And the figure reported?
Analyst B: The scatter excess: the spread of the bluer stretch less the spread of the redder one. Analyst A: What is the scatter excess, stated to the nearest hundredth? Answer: 0.09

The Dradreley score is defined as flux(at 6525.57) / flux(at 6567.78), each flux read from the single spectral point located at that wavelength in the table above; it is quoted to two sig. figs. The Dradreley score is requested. 0.98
